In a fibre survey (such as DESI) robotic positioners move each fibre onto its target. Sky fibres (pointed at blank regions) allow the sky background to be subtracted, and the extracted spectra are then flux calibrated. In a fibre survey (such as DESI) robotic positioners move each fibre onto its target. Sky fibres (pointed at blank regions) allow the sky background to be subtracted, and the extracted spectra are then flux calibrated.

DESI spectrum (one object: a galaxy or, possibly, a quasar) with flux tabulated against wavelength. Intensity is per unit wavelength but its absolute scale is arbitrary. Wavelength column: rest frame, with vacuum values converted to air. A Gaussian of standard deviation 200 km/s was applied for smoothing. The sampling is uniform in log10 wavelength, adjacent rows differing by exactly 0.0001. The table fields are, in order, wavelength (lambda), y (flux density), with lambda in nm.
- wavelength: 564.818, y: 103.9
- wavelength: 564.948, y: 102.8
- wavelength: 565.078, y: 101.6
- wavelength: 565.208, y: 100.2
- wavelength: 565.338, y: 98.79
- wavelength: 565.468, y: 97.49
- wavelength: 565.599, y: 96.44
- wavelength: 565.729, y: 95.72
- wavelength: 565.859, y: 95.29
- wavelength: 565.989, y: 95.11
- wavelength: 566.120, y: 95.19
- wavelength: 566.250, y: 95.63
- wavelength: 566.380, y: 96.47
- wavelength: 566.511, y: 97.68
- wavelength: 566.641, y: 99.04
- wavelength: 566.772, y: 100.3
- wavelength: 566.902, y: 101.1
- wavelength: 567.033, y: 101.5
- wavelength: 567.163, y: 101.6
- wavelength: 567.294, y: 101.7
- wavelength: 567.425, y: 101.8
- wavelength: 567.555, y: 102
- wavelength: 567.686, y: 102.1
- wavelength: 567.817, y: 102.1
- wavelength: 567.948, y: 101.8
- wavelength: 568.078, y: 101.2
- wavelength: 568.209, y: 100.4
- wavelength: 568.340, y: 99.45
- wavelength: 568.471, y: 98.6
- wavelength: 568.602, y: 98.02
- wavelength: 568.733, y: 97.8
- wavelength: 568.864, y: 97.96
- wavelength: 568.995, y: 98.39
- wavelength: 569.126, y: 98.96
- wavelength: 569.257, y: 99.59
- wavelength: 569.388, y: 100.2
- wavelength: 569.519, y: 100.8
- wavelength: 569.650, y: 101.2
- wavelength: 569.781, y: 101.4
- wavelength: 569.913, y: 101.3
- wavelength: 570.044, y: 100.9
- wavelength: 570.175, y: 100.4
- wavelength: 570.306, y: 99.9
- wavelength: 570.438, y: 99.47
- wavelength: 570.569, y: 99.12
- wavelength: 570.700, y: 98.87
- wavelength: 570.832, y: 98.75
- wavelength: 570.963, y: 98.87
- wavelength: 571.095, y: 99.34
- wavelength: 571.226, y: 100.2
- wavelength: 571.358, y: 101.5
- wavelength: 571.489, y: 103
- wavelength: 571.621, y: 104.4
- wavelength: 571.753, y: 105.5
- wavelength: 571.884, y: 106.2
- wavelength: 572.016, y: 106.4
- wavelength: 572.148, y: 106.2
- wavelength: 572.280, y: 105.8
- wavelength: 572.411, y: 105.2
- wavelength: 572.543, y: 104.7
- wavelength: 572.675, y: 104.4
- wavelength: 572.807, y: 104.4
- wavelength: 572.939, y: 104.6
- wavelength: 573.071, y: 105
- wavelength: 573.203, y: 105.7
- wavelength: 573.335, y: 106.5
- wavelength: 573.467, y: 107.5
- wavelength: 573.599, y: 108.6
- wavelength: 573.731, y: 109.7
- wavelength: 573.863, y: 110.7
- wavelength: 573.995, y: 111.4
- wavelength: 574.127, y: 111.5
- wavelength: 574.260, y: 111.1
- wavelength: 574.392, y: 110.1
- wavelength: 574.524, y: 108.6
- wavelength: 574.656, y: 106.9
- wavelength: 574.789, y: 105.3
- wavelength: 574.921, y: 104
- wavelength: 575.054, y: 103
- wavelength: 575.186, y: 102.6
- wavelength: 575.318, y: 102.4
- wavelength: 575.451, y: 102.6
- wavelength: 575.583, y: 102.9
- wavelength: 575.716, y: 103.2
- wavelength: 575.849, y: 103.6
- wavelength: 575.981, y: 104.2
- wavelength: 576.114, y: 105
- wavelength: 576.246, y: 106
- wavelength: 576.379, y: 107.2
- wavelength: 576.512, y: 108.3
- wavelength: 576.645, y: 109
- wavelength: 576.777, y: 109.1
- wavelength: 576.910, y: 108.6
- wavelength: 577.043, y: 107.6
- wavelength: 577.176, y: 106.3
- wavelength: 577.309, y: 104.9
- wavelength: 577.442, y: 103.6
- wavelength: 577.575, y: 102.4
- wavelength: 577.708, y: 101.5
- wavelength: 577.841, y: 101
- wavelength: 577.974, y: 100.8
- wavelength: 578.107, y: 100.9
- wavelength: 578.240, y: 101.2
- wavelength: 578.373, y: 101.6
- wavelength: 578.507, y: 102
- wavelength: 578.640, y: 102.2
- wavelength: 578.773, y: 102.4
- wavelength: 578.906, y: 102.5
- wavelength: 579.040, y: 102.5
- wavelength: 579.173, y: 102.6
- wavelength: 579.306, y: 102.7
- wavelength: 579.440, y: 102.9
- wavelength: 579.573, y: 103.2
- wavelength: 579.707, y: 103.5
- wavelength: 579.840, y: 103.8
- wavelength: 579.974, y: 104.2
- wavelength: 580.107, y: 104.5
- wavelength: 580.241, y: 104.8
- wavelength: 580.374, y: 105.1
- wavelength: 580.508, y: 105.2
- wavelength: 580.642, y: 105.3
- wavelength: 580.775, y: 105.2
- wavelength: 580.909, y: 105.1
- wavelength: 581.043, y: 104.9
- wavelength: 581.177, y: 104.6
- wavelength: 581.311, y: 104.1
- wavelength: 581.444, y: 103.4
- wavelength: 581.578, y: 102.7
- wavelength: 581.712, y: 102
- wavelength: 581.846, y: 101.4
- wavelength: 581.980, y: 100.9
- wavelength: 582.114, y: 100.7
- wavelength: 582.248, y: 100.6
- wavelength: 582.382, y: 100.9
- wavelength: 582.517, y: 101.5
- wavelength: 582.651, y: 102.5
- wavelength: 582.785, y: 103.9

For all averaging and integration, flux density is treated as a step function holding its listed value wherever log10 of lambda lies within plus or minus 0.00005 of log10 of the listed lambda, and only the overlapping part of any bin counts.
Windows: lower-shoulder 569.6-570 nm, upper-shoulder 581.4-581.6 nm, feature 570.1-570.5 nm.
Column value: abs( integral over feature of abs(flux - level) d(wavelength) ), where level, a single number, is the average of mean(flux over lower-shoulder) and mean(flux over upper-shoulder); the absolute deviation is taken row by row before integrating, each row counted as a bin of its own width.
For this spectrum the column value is 0.9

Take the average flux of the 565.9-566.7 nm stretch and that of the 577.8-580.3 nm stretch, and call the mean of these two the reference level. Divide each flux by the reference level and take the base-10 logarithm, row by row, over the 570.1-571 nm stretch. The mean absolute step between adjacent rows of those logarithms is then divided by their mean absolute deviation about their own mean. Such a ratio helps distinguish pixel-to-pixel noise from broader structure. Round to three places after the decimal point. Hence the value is 0.590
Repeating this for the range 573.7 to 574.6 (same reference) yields 0.936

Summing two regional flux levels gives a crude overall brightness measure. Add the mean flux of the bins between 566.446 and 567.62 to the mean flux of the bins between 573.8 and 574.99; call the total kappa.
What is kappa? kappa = 210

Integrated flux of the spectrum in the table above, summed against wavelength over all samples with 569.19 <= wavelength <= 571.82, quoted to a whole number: 265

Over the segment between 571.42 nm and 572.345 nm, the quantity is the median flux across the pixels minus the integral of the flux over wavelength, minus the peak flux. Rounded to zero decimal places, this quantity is -98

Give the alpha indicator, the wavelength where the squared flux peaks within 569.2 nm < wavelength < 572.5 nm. 572.016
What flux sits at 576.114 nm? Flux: 105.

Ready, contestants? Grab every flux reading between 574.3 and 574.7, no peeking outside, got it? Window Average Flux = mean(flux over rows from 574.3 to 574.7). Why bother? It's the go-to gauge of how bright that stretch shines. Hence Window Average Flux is 109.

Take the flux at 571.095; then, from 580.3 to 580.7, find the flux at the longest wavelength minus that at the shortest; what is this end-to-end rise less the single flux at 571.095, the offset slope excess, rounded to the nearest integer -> -99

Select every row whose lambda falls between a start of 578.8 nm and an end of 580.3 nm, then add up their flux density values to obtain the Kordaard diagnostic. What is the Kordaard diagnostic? 1137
